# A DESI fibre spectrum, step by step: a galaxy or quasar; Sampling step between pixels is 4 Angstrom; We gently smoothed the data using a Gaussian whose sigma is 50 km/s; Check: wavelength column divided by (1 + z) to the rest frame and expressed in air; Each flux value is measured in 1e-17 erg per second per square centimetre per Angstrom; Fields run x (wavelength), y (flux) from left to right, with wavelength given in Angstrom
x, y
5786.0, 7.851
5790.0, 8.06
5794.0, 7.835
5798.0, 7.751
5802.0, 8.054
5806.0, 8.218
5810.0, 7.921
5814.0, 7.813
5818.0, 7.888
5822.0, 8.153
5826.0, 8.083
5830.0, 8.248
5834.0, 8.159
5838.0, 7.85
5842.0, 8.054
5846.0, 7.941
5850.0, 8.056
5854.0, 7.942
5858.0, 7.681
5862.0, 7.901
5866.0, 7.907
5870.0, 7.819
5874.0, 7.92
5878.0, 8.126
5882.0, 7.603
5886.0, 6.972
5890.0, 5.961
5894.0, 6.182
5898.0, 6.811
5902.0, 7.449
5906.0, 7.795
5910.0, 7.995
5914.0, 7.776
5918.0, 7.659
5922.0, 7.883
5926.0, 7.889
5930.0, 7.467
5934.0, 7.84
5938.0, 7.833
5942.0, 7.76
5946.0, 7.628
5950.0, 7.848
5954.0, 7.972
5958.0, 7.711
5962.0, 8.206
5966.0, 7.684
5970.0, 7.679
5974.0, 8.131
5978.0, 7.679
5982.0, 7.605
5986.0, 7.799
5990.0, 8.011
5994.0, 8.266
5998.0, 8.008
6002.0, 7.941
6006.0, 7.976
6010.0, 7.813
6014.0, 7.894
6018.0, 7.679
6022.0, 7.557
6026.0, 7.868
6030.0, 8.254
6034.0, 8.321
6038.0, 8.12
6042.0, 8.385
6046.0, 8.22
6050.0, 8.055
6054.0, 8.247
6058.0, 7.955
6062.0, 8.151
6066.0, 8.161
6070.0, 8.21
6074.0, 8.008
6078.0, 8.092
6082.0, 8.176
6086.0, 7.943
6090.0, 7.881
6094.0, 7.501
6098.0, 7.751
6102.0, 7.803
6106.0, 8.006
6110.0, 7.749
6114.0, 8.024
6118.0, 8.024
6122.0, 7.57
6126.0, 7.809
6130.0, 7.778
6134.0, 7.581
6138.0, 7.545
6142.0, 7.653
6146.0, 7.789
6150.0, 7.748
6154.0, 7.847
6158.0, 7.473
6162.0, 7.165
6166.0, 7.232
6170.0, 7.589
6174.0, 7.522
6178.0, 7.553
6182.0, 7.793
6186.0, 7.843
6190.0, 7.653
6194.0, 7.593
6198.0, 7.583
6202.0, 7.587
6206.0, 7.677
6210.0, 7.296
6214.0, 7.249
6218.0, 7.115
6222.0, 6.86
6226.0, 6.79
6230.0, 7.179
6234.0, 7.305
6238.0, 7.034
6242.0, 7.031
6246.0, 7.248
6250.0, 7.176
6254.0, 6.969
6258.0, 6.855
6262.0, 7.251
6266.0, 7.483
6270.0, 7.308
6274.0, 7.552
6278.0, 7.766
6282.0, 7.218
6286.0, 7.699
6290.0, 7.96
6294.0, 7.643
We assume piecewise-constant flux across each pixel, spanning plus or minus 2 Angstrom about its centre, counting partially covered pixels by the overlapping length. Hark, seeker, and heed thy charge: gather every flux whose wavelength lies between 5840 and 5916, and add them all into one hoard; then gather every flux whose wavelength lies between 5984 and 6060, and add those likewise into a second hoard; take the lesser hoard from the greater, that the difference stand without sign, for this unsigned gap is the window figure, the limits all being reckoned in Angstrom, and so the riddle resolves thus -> 8.5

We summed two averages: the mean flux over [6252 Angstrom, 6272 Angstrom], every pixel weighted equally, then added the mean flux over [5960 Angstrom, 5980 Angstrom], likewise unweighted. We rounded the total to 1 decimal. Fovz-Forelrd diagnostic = 15.0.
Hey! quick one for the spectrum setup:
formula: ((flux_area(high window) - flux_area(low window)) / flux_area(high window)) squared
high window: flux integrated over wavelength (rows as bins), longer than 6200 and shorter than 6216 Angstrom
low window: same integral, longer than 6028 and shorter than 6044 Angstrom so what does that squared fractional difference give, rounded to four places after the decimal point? 0.0120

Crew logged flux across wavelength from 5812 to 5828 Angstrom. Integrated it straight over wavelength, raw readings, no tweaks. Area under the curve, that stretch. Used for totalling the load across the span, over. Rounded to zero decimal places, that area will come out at 128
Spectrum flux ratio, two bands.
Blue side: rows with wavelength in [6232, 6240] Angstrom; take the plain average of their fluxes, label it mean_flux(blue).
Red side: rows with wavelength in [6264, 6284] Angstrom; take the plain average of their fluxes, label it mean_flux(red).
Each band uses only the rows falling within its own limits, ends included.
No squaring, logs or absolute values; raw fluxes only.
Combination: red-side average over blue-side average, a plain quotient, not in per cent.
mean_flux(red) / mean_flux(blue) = 1.04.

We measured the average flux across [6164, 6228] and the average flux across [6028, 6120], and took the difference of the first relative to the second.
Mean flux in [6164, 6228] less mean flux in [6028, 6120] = -0.61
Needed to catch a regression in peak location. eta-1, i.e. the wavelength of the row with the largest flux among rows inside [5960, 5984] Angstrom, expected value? 5962.0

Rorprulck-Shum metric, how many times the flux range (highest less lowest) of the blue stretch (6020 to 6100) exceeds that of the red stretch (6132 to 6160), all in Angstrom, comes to 2.4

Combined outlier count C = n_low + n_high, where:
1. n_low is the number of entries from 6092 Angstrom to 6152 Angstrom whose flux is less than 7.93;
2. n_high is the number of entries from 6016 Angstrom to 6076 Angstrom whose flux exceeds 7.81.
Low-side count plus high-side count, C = 25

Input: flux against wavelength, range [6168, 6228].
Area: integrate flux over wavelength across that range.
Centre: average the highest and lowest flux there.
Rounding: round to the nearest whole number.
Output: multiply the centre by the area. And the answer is 3269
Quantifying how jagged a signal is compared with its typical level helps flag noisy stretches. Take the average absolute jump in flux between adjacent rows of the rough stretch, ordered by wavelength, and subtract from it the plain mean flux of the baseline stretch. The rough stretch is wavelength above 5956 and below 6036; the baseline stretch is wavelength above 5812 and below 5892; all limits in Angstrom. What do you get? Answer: -7.57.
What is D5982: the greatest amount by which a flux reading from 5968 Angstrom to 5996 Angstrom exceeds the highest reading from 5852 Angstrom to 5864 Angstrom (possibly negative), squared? 0.10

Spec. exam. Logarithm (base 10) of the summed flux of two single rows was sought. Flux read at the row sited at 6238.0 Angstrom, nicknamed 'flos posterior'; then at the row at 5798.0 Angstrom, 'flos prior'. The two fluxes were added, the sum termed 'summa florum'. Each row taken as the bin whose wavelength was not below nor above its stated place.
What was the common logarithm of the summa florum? 1.17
